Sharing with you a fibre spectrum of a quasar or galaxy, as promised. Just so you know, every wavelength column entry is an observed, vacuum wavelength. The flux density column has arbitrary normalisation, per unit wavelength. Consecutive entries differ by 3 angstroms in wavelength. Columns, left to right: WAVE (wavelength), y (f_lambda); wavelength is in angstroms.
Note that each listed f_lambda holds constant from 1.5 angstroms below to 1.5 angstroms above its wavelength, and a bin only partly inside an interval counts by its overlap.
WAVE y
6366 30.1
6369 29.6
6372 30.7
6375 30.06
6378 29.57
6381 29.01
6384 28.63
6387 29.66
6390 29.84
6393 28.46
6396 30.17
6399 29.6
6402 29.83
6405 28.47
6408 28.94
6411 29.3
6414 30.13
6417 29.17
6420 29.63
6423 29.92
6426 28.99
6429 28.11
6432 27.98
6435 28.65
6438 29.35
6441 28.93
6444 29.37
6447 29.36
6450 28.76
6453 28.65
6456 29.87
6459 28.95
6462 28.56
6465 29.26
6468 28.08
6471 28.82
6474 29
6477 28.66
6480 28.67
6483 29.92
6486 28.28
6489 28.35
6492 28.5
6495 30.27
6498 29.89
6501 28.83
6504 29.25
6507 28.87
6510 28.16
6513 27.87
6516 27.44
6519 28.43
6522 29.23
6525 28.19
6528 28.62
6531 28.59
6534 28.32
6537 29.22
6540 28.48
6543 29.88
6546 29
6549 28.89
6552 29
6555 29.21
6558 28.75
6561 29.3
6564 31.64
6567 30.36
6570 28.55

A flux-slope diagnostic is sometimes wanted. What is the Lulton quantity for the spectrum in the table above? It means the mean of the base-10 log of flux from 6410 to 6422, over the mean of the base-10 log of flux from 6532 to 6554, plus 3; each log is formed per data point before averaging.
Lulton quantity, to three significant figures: 4.01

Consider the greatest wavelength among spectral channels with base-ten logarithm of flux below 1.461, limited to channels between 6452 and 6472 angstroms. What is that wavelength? 6471 angstroms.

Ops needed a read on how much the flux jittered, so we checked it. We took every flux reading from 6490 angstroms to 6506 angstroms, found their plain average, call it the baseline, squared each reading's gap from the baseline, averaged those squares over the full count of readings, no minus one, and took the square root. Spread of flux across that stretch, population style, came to 0.65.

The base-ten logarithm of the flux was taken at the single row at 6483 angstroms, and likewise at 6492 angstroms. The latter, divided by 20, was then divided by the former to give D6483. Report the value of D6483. 0.0493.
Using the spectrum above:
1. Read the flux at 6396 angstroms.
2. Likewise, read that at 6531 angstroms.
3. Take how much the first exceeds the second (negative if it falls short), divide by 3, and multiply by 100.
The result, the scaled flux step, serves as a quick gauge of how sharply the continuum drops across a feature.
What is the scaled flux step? 53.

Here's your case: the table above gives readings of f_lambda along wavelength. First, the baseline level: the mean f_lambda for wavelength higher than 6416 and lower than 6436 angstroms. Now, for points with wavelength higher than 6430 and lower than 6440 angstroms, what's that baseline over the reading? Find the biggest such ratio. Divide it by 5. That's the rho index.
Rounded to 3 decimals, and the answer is 0.207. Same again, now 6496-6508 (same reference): 0.201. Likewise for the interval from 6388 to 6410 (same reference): 0.203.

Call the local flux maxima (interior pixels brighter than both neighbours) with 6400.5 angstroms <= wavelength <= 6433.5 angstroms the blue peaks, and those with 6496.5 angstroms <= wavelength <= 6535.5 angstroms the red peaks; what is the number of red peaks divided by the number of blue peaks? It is 1.5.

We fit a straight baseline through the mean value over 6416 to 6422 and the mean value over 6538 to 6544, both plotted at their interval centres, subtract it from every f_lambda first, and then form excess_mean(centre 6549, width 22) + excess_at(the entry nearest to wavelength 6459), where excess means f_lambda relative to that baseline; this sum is -0.5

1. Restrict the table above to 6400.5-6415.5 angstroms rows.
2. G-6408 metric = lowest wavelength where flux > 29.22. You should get 6402 angstroms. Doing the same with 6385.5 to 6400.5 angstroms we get 6387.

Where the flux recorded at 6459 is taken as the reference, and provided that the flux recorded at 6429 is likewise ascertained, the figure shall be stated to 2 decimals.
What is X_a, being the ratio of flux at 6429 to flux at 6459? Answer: 0.97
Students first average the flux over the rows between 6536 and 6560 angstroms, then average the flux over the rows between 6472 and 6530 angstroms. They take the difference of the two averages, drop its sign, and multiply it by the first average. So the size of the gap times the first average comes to 9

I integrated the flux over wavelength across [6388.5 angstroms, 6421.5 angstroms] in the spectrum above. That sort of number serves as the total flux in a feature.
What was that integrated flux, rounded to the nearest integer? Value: 971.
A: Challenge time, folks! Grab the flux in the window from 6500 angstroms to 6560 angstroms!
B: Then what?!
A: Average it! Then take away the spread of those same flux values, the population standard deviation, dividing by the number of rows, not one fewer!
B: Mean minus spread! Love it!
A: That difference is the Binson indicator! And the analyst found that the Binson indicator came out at 28.2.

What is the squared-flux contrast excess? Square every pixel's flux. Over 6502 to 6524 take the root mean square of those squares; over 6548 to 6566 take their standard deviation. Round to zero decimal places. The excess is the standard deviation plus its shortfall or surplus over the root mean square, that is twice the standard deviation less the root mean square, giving -692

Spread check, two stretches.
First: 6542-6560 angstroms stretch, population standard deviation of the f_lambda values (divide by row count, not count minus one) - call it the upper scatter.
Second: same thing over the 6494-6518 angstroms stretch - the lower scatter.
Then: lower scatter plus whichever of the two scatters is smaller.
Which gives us 1.28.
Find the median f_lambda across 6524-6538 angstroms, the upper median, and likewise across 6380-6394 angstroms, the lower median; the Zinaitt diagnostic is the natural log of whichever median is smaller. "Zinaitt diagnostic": 3.35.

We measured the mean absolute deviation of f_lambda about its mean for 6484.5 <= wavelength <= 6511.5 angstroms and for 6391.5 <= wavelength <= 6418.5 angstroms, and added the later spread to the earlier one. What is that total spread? 1.11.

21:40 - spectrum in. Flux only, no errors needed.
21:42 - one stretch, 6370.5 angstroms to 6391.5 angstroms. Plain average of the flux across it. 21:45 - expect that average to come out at 29.6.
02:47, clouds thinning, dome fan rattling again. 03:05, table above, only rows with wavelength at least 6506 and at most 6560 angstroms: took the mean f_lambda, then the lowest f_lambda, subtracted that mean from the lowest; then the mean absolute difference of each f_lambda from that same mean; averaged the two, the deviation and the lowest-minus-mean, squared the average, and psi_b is 0.16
